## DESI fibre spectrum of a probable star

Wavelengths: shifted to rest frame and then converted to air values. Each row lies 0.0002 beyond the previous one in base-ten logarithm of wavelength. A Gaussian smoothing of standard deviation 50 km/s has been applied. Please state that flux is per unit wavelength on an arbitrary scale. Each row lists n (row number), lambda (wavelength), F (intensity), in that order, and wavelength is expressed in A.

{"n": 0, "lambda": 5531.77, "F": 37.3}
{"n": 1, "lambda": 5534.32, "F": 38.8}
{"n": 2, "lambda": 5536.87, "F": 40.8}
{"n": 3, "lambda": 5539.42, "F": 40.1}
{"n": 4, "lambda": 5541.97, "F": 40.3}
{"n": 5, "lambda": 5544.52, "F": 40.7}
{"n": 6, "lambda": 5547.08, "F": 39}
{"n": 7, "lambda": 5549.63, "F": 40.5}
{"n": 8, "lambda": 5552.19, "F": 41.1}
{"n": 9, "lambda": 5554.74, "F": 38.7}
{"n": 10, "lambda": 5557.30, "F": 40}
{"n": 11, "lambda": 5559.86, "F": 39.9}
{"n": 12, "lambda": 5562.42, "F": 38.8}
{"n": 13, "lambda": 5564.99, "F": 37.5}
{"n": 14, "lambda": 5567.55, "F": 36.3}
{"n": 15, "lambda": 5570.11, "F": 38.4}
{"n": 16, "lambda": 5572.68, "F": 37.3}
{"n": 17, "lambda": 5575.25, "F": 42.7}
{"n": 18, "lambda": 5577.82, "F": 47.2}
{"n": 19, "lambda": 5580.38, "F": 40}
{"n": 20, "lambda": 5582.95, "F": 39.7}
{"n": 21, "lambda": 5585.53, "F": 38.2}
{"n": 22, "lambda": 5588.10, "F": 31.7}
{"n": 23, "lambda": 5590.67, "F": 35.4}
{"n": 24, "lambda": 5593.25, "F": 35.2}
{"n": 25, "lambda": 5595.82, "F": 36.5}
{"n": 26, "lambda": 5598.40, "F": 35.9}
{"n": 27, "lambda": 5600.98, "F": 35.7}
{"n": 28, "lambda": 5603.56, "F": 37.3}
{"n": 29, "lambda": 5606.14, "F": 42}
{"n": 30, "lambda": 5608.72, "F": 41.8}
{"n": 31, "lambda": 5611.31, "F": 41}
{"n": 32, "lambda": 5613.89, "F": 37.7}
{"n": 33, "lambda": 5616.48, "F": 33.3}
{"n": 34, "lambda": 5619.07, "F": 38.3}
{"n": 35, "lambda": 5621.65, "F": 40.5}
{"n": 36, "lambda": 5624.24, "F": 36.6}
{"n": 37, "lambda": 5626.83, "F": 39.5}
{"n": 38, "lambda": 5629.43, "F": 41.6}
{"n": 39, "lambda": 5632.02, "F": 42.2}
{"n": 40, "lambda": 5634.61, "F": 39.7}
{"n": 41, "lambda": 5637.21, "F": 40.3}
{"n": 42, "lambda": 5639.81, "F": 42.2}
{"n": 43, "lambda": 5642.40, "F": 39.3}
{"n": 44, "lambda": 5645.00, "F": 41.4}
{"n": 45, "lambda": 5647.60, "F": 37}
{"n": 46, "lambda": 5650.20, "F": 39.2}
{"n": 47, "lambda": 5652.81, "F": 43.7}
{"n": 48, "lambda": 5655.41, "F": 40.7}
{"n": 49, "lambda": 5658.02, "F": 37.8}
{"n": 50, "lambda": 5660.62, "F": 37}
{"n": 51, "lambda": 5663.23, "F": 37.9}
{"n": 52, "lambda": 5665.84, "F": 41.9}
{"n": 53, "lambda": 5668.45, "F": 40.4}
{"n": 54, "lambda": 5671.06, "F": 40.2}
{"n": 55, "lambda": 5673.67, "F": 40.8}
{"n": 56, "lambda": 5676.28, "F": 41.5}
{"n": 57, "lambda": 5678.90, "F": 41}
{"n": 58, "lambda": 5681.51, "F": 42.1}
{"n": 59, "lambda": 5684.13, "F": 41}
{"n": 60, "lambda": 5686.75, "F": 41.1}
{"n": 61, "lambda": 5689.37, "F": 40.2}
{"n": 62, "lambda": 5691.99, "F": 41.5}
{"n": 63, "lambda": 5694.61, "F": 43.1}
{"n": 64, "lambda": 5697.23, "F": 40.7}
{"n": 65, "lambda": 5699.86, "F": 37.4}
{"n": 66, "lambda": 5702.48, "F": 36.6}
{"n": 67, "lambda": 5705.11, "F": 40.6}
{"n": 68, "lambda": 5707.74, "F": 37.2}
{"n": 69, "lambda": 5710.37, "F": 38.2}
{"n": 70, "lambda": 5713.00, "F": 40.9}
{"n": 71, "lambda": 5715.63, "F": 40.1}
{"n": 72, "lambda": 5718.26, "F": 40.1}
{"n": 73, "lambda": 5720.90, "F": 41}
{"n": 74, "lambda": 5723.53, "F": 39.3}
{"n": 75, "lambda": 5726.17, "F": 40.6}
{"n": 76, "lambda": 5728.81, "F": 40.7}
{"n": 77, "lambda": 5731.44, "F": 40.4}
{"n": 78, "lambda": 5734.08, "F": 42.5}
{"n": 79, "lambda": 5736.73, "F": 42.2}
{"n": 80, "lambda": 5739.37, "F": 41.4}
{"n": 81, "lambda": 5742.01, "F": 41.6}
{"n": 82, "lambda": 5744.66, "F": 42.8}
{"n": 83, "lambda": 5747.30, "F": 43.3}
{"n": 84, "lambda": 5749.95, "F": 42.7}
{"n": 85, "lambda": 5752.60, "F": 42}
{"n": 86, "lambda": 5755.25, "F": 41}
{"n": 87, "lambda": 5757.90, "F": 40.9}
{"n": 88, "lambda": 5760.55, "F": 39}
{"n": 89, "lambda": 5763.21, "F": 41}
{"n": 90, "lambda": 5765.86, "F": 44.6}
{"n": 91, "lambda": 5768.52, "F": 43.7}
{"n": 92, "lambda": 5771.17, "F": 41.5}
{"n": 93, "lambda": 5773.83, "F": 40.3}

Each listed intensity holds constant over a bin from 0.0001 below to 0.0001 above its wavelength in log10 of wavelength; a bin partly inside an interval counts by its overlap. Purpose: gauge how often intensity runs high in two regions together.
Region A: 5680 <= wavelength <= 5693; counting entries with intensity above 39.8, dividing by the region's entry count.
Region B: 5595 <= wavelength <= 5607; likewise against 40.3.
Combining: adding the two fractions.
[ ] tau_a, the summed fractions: 1.2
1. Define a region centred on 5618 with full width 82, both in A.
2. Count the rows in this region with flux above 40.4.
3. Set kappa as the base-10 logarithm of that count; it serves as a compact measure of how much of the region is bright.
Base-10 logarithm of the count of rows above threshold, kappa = 1.0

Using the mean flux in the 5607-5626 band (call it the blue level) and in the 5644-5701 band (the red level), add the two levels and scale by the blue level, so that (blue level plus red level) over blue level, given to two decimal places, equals 2.05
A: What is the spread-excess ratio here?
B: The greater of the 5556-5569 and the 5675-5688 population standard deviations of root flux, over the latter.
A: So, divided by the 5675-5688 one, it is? 3.5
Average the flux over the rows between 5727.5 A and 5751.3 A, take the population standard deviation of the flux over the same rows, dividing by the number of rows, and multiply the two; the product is 39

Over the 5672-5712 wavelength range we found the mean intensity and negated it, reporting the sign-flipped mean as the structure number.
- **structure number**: -40.2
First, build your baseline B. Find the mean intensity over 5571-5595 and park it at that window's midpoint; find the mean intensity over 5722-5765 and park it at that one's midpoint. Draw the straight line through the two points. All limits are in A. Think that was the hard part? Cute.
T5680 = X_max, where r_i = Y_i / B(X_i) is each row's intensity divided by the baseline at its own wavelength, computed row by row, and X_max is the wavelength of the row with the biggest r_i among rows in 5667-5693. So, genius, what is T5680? 5681.51 A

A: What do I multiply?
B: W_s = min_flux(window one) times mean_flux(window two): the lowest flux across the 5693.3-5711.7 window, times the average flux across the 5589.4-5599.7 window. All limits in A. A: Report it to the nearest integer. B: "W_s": 1308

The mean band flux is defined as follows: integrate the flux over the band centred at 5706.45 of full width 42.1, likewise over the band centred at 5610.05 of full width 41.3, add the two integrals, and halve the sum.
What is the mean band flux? 1625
